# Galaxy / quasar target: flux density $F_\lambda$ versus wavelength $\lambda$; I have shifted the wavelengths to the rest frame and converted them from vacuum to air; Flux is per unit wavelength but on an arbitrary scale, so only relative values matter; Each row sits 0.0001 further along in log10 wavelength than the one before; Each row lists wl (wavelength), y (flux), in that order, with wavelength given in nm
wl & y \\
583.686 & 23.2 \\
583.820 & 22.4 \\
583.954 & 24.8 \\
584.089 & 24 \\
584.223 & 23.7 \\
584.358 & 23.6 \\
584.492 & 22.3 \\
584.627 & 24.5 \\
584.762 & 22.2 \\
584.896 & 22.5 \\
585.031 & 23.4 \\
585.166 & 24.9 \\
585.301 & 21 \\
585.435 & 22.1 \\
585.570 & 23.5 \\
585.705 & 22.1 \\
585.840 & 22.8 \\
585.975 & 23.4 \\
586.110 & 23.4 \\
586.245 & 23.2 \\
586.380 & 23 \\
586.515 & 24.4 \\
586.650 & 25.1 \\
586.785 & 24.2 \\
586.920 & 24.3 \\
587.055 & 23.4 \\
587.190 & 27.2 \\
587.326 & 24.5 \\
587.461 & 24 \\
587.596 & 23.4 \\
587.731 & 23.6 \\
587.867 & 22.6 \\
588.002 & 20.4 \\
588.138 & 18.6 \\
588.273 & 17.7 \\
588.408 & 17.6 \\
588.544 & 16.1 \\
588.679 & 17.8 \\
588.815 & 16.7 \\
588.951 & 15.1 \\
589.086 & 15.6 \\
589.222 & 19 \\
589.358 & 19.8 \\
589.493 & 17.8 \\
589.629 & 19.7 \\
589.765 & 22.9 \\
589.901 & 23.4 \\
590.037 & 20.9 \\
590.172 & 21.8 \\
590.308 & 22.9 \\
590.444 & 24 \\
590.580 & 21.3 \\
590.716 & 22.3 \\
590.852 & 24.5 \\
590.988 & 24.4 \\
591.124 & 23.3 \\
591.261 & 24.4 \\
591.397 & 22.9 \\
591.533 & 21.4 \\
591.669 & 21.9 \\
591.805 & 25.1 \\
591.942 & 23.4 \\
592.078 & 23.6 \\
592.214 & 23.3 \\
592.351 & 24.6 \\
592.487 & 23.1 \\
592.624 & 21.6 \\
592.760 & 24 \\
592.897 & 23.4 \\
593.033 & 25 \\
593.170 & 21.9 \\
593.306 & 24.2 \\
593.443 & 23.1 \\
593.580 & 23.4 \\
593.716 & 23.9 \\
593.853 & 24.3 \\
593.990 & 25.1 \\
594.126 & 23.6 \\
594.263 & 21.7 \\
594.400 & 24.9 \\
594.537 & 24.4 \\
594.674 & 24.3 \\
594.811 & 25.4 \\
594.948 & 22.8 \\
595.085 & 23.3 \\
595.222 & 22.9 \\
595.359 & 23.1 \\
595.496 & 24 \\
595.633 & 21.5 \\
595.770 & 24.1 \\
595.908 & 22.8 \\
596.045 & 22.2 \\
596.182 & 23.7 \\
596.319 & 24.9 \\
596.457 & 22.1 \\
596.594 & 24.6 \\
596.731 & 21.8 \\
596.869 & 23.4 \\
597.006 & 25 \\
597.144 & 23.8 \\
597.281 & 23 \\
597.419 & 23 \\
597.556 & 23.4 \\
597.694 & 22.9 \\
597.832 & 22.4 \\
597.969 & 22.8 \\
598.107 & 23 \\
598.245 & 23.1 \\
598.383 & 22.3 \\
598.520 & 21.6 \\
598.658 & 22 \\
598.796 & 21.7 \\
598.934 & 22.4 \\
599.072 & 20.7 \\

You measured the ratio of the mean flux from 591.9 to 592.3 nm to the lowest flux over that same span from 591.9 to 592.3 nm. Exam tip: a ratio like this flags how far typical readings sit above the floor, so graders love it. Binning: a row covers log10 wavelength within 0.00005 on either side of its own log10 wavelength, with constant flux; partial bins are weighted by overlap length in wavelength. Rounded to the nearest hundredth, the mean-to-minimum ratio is 1.01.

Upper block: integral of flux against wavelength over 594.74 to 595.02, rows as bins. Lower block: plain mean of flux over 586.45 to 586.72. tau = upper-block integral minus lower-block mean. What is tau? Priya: -18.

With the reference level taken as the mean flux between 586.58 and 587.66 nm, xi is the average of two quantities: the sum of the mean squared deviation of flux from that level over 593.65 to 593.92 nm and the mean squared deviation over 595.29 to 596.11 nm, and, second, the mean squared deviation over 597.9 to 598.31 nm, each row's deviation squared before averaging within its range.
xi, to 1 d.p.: 3.0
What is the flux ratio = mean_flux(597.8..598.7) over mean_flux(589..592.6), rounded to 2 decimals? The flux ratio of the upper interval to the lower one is 1.01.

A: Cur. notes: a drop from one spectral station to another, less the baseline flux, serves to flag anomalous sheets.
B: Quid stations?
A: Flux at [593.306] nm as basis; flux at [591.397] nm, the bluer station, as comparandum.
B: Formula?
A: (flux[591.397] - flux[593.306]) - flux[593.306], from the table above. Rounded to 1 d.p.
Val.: -25.5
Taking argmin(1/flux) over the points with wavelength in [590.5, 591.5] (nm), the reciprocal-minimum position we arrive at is 590.852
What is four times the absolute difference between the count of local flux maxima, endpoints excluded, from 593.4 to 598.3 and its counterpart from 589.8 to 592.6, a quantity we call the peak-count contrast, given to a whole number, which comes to 16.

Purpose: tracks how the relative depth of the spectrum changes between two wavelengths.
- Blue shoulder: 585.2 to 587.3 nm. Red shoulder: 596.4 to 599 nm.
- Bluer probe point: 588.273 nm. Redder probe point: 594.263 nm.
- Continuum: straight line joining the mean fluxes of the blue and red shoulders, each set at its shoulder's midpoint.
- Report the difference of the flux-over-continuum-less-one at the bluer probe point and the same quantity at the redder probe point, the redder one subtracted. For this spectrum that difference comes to -0.19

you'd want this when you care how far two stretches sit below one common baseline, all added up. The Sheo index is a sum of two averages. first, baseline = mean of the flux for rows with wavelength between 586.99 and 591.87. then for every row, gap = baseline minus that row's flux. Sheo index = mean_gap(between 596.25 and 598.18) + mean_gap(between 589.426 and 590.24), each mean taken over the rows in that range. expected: -1.7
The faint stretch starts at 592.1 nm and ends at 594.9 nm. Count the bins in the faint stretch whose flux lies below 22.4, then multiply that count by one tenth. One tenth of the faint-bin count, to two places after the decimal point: 0.30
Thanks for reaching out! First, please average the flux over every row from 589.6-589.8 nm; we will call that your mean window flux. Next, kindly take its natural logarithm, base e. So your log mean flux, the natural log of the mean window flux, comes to 3.06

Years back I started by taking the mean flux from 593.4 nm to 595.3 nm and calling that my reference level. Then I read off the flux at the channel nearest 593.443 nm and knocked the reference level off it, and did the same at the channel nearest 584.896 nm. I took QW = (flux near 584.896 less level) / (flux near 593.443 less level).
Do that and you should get 1.9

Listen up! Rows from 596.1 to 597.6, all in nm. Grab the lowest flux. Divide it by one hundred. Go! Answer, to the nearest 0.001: 0.218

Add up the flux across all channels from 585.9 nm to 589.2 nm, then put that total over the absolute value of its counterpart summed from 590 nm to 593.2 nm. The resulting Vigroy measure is 0.928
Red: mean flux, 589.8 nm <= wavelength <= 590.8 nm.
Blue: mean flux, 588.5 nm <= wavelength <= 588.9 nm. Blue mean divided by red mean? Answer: 0.75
